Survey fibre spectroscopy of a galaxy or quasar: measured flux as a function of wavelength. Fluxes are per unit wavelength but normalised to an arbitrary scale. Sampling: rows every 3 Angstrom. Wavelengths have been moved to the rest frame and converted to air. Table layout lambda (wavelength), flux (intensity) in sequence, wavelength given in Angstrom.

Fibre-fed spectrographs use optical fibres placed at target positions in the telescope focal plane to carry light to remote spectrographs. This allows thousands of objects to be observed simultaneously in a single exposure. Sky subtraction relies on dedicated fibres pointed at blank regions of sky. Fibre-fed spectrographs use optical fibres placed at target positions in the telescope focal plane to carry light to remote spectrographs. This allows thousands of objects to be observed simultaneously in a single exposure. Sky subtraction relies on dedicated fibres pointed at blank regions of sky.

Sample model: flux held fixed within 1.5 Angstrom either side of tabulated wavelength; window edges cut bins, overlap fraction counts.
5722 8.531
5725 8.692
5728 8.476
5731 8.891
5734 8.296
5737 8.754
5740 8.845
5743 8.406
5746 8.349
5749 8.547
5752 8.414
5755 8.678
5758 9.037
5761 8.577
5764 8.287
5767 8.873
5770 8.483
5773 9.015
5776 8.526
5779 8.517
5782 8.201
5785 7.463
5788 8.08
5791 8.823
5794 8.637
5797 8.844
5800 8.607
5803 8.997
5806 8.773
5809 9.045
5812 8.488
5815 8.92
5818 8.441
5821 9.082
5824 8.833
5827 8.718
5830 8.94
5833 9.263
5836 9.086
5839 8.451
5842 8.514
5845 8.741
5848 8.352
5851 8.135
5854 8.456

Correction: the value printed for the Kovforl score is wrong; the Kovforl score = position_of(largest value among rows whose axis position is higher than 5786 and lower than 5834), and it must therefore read 5833 Angstrom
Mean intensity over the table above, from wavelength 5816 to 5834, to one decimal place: 8.9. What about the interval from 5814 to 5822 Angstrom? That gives 8.8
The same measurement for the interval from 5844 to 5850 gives 8.5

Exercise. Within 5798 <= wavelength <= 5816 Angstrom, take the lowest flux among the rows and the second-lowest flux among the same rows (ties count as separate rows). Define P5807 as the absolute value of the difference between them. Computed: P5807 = 0.12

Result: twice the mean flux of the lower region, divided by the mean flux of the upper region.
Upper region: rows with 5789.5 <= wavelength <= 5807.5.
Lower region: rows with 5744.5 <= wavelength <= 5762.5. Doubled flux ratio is 1.959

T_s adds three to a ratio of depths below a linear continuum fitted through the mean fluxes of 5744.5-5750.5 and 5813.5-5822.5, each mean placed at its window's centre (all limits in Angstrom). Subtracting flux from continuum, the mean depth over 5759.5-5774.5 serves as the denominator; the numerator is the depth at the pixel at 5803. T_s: 5.7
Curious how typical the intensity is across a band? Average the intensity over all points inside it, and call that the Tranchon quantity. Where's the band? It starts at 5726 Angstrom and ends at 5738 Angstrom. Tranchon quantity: 8.60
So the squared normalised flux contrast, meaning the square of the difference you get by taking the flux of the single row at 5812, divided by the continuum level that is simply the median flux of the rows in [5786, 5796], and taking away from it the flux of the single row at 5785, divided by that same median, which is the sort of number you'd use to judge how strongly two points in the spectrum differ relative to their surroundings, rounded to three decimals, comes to 0.014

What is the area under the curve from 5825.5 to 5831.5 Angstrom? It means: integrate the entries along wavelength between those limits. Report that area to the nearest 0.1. 53.0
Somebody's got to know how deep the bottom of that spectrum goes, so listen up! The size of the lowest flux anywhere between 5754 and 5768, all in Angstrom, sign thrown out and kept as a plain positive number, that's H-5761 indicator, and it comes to 8.29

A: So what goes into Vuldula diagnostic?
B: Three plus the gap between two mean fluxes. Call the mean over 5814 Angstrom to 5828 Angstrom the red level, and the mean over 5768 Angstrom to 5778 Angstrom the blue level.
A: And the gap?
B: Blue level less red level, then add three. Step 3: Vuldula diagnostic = 2.88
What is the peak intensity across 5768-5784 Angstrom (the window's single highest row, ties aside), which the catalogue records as 9.015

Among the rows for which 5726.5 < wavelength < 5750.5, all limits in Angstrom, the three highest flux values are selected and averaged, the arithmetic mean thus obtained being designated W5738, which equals 8.83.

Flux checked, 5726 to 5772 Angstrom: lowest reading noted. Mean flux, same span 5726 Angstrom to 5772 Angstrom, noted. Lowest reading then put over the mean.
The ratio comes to 0.96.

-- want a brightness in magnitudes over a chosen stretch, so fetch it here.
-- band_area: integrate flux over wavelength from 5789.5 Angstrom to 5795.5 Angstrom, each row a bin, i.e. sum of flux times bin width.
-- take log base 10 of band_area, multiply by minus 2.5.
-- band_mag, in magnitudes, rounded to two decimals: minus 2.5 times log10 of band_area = -4.30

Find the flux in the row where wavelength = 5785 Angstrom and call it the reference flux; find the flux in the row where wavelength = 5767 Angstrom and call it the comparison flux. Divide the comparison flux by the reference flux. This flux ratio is 1.189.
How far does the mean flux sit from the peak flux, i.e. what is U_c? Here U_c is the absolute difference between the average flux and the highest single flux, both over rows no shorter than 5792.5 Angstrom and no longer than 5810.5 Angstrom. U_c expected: 0.23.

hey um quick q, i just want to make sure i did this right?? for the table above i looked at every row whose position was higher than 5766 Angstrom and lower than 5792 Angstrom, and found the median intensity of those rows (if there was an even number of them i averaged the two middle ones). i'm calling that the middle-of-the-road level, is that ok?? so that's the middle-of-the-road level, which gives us 8.52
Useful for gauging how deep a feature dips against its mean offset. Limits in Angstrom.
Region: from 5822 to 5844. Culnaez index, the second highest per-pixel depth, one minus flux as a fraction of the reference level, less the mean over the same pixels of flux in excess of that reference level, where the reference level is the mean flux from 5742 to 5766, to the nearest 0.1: -0.3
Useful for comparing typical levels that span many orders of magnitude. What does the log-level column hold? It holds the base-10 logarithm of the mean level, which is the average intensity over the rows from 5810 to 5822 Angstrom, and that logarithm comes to 0.941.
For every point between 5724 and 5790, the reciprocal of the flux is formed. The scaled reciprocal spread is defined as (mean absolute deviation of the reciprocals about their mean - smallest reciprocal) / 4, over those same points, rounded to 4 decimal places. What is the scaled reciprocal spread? -0.0268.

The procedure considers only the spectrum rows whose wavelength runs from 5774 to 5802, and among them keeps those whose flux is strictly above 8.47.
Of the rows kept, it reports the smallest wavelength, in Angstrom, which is 5776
